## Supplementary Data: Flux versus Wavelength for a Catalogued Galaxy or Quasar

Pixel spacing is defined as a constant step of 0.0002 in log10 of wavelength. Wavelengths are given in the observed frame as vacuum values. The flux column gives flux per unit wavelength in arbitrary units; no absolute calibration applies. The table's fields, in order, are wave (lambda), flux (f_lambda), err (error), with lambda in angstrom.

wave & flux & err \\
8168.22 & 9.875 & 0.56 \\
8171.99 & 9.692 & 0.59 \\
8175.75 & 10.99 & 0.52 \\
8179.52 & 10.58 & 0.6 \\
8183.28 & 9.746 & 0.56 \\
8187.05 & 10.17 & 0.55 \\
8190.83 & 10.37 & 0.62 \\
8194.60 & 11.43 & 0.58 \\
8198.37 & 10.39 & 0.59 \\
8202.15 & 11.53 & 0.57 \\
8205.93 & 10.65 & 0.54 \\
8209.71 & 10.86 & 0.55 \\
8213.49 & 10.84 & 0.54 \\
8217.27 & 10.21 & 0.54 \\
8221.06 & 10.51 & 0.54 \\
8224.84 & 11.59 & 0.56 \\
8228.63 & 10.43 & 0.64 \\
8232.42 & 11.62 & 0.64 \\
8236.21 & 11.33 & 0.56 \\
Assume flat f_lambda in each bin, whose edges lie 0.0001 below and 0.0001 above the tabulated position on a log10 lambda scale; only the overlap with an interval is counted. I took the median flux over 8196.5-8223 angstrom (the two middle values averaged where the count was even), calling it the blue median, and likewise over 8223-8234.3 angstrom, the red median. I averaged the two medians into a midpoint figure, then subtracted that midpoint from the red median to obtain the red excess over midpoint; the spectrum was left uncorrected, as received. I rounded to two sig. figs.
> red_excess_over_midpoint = 0.47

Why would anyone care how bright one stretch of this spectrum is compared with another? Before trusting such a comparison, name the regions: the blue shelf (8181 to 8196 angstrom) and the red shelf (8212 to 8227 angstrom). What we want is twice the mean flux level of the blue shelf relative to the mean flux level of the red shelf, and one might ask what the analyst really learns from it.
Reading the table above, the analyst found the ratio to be 1.93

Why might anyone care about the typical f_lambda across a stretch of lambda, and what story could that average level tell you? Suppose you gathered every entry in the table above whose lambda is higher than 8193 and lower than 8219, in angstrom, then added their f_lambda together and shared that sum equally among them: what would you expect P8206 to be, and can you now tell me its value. 10.8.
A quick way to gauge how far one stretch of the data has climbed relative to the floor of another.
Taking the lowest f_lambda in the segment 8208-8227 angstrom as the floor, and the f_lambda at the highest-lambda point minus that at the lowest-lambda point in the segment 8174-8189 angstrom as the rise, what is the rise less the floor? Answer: -11.0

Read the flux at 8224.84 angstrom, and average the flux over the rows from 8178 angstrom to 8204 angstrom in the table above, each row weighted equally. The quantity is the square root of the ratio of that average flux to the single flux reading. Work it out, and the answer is 0.956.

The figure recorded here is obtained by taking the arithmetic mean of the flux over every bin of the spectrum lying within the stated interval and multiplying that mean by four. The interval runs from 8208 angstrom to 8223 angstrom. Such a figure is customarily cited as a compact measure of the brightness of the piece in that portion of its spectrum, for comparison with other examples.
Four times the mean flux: 42.4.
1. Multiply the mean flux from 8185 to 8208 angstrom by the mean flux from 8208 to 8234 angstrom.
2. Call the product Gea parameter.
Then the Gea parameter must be 117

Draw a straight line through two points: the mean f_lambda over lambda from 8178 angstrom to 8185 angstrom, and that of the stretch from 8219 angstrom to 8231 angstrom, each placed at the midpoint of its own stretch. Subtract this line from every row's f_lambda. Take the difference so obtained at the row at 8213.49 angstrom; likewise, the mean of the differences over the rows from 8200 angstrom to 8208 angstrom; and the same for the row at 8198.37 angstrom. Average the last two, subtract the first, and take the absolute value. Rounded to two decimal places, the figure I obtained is 0.09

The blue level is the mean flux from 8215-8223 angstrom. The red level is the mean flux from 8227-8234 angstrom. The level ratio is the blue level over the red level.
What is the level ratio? 0.94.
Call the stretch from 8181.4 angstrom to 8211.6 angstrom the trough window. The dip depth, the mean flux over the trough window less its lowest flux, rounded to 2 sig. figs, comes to 0.90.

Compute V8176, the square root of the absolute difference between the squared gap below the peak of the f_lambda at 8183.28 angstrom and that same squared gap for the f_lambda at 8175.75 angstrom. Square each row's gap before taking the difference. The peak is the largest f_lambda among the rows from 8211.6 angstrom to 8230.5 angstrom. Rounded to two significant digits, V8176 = 1.7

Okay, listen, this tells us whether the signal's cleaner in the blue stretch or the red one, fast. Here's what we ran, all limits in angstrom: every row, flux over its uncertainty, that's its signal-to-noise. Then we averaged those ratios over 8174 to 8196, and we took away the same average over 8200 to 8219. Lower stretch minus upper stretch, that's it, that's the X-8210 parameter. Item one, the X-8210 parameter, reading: -1.2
